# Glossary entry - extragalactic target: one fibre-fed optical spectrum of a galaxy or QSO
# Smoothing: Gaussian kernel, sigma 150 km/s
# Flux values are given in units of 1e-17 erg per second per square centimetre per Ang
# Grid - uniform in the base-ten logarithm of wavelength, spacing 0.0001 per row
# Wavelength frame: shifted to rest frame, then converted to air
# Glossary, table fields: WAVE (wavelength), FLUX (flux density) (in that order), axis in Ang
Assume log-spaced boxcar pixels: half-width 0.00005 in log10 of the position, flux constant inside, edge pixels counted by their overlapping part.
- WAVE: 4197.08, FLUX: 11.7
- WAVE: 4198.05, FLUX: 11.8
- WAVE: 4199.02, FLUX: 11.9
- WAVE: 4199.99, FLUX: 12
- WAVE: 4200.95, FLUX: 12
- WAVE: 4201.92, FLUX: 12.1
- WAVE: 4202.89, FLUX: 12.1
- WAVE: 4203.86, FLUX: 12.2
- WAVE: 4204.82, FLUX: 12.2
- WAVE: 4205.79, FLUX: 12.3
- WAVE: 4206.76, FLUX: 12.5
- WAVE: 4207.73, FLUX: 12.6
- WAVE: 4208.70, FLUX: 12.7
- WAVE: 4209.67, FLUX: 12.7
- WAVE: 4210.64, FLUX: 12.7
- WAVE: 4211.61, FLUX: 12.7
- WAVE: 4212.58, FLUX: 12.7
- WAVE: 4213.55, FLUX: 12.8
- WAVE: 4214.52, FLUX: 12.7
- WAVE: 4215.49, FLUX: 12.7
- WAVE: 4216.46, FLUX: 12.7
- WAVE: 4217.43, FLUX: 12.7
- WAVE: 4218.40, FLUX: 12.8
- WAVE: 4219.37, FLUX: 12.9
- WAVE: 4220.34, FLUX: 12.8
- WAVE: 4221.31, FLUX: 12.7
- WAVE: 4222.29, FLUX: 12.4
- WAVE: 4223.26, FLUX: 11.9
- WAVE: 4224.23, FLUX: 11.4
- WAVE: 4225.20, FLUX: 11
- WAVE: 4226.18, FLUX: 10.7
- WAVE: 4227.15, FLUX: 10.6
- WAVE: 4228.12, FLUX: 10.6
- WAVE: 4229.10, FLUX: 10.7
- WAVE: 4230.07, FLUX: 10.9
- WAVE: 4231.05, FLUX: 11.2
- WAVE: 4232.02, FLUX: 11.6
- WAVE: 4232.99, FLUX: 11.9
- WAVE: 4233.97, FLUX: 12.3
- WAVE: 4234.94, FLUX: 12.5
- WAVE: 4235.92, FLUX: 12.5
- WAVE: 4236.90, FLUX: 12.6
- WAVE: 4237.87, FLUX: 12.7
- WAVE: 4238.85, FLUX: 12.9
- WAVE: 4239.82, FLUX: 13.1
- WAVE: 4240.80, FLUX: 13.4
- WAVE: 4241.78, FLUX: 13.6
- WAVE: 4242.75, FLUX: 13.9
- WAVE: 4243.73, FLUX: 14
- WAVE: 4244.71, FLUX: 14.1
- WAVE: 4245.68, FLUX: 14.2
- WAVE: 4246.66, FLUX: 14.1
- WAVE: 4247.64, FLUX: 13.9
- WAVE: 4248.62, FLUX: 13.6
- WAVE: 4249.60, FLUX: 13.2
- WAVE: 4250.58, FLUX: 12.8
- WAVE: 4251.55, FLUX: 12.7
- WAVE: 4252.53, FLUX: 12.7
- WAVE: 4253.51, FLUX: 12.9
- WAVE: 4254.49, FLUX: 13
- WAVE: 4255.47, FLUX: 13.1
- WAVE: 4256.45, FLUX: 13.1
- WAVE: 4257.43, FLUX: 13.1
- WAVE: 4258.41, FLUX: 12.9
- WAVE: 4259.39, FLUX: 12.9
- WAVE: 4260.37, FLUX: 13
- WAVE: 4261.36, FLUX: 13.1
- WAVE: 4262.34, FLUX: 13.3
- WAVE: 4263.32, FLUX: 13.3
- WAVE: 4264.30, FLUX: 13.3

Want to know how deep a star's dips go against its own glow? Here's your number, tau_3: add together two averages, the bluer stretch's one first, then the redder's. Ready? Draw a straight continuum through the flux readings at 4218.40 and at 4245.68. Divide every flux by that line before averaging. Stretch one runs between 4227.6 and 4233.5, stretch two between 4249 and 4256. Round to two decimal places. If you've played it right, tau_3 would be 1.72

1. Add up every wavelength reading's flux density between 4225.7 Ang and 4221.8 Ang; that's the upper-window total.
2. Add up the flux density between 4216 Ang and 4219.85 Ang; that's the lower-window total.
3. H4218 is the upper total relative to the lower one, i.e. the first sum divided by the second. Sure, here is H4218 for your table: 0.91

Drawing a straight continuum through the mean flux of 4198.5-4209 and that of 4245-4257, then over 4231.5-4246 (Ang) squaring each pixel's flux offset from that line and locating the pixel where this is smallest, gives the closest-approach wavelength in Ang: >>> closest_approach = 4239.82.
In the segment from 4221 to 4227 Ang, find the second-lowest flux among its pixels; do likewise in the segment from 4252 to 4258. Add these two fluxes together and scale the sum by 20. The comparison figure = 478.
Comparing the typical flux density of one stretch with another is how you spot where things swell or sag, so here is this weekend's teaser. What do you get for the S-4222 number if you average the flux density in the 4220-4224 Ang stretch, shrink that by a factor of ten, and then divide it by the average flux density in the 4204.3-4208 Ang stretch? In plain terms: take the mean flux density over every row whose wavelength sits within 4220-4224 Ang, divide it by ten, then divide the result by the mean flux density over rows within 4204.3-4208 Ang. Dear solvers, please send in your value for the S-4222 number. 0.100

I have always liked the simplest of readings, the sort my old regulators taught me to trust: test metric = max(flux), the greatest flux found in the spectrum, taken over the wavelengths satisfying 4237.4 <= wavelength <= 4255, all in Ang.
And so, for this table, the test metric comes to 14.2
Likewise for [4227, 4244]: 14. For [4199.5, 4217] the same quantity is 12.8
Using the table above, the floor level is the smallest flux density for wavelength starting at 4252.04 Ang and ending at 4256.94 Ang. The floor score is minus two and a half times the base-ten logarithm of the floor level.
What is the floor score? -2.76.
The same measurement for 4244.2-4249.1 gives -2.83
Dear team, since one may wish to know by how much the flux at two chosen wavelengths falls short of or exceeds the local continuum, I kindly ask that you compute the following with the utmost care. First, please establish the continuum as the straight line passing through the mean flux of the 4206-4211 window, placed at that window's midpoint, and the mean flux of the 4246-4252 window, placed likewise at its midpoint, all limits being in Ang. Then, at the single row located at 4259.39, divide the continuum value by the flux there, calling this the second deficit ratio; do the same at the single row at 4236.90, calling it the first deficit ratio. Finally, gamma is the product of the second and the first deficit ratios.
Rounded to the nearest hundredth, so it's 1.10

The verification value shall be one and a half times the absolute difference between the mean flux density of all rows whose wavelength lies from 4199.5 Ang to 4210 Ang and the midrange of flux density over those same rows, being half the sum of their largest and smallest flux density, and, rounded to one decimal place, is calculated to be 0.1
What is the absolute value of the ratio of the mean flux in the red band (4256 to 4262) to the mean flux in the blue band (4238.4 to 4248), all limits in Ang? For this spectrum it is 0.95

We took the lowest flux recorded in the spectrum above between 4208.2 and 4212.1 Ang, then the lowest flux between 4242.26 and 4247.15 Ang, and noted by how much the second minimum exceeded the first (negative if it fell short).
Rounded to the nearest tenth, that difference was 1.2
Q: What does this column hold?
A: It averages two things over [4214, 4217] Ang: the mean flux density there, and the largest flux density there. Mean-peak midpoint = 12.7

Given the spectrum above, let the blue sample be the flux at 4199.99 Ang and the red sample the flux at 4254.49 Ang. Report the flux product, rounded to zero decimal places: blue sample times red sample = 156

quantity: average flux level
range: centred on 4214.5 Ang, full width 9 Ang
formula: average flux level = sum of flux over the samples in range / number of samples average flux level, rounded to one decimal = 12.7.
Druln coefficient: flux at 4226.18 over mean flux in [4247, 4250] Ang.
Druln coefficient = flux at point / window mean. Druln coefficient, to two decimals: 0.79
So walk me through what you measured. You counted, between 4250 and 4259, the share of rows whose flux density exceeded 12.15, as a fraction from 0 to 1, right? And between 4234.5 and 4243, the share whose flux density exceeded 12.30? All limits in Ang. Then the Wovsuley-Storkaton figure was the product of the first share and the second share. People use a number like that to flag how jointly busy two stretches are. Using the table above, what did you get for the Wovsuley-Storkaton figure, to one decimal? 1.0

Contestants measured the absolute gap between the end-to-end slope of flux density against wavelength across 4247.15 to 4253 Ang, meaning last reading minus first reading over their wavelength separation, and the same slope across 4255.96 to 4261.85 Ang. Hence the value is 0.25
